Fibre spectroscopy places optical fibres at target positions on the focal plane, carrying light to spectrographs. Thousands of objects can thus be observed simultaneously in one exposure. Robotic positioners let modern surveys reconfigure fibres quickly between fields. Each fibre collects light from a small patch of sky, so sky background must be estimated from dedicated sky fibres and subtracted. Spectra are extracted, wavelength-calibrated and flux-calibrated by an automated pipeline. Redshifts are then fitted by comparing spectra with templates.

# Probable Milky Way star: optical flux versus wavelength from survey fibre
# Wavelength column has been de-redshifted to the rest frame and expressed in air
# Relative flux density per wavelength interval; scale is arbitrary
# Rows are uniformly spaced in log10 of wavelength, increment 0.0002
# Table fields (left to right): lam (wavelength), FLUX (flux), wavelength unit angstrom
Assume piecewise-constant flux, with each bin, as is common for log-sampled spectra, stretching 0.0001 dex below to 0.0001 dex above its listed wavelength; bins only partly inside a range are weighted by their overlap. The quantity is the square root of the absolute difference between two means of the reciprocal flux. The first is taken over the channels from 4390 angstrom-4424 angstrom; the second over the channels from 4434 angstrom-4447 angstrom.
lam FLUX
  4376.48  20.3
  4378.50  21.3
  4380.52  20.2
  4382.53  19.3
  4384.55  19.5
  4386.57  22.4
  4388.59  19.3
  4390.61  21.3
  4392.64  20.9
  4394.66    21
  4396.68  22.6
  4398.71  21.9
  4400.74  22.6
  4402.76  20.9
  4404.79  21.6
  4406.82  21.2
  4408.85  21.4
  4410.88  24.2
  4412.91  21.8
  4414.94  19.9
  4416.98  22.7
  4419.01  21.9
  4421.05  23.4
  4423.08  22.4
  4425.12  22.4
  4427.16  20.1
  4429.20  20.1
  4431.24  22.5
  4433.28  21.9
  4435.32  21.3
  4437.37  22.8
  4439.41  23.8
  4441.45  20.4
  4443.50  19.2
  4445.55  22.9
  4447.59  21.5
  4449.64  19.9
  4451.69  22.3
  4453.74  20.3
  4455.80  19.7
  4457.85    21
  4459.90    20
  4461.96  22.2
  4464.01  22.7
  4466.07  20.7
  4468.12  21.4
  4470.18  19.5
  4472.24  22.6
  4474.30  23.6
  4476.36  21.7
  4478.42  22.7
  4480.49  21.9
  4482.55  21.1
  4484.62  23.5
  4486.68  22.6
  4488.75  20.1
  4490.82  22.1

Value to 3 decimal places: 0.021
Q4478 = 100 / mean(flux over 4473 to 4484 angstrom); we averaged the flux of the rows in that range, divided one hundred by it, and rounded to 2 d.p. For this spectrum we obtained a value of 4.50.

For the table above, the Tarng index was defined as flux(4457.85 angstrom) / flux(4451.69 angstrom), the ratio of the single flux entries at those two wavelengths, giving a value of 0.94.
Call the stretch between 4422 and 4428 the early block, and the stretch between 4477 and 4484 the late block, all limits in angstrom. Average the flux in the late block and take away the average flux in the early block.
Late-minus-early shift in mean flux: 0.3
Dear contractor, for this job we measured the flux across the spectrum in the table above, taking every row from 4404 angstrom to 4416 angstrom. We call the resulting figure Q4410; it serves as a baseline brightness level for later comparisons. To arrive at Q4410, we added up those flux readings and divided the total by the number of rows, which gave 21.7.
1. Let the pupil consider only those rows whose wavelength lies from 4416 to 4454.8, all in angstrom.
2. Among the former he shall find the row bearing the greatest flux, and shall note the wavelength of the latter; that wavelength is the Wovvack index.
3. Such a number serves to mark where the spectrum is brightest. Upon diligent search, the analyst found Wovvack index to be 4439.41 angstrom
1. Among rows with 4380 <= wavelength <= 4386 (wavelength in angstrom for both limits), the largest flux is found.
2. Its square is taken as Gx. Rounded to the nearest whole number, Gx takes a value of 408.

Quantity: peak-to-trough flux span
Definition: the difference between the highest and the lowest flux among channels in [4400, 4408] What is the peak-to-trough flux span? 1.7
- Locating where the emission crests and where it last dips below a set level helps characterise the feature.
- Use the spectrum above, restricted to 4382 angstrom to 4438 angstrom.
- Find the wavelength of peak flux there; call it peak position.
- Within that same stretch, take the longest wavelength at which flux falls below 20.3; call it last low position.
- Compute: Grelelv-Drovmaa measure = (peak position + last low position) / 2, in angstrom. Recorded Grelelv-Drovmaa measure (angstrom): 4420.0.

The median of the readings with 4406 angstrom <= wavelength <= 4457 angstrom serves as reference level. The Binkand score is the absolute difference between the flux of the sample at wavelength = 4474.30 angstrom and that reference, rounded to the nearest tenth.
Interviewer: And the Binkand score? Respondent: 1.8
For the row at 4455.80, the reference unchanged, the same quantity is 2.1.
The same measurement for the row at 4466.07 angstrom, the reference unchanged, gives 1.1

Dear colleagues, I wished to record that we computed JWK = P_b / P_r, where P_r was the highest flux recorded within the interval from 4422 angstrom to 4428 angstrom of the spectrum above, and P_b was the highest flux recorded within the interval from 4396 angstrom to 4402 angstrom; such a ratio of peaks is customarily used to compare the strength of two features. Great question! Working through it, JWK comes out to 1.01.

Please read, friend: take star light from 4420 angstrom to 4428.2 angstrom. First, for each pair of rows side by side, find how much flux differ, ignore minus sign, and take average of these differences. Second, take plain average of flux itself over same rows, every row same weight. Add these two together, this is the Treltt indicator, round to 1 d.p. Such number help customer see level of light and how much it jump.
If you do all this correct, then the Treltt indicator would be 23.2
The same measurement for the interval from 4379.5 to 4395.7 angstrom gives 21.9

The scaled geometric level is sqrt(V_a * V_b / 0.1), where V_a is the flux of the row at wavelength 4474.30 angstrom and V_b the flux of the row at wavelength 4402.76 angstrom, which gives 70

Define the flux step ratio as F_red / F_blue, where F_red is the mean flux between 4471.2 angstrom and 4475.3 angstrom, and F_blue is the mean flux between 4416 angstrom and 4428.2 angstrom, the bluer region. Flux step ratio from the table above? 1.04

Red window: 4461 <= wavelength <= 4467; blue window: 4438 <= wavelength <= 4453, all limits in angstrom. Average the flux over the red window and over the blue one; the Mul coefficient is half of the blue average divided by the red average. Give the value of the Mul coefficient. 0.490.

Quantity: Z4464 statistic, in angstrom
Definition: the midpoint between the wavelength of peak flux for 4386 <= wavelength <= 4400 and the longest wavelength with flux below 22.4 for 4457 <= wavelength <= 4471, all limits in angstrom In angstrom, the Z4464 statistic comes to 4433.4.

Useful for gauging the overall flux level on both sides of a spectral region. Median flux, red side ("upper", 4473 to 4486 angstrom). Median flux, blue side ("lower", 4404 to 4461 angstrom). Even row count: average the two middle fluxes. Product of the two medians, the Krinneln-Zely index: 481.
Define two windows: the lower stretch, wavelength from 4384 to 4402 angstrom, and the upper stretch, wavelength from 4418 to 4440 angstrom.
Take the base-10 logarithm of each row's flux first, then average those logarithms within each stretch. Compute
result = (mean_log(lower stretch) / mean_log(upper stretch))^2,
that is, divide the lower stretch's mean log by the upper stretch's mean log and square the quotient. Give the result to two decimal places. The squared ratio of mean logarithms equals 0.98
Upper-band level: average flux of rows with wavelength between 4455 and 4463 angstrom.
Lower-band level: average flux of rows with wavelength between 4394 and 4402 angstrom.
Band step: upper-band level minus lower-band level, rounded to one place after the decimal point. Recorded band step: -1.3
